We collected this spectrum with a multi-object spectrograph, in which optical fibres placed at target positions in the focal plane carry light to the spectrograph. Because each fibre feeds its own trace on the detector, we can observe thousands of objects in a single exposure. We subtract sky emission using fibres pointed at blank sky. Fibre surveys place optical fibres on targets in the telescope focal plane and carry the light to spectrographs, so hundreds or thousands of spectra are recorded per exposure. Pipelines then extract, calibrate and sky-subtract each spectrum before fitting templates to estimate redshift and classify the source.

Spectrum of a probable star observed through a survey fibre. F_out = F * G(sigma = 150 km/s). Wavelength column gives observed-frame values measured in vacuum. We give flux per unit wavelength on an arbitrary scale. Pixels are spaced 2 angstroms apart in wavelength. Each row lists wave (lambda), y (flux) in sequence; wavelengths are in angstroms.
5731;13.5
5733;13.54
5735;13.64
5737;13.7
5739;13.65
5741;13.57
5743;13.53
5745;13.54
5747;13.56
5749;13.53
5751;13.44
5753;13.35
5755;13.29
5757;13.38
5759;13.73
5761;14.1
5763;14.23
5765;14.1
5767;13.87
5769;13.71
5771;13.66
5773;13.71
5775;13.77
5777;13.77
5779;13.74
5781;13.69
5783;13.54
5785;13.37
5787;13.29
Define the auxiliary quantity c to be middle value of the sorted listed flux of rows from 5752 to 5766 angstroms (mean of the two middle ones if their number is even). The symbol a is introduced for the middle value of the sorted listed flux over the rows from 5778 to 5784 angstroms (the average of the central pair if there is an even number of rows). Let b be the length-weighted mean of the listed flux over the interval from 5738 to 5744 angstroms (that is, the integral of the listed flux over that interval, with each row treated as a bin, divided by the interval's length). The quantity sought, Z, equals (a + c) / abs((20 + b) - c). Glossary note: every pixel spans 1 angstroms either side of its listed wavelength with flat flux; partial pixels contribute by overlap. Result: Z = 1.38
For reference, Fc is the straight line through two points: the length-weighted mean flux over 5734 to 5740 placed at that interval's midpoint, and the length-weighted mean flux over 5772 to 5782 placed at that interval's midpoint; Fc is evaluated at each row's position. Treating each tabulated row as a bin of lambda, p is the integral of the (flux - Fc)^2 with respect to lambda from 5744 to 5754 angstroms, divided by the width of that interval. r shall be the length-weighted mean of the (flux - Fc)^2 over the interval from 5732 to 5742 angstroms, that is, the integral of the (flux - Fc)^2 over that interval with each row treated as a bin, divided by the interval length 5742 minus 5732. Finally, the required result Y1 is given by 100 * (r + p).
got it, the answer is 5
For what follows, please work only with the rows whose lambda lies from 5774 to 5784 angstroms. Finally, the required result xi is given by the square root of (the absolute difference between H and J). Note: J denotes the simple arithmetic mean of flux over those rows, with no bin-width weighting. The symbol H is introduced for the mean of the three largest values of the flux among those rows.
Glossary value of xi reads 0.241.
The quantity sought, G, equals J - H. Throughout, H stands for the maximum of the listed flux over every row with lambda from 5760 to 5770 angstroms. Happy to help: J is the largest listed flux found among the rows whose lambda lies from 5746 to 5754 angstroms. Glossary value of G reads -0.7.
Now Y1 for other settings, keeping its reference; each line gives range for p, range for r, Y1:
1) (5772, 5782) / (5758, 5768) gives 12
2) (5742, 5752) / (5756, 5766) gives 16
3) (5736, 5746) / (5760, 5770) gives 13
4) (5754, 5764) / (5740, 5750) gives 16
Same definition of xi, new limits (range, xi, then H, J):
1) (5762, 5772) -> 0.391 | 14.1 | 13.9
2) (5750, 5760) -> 0.280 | 13.5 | 13.4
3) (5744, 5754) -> 0.244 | 13.5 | 13.5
